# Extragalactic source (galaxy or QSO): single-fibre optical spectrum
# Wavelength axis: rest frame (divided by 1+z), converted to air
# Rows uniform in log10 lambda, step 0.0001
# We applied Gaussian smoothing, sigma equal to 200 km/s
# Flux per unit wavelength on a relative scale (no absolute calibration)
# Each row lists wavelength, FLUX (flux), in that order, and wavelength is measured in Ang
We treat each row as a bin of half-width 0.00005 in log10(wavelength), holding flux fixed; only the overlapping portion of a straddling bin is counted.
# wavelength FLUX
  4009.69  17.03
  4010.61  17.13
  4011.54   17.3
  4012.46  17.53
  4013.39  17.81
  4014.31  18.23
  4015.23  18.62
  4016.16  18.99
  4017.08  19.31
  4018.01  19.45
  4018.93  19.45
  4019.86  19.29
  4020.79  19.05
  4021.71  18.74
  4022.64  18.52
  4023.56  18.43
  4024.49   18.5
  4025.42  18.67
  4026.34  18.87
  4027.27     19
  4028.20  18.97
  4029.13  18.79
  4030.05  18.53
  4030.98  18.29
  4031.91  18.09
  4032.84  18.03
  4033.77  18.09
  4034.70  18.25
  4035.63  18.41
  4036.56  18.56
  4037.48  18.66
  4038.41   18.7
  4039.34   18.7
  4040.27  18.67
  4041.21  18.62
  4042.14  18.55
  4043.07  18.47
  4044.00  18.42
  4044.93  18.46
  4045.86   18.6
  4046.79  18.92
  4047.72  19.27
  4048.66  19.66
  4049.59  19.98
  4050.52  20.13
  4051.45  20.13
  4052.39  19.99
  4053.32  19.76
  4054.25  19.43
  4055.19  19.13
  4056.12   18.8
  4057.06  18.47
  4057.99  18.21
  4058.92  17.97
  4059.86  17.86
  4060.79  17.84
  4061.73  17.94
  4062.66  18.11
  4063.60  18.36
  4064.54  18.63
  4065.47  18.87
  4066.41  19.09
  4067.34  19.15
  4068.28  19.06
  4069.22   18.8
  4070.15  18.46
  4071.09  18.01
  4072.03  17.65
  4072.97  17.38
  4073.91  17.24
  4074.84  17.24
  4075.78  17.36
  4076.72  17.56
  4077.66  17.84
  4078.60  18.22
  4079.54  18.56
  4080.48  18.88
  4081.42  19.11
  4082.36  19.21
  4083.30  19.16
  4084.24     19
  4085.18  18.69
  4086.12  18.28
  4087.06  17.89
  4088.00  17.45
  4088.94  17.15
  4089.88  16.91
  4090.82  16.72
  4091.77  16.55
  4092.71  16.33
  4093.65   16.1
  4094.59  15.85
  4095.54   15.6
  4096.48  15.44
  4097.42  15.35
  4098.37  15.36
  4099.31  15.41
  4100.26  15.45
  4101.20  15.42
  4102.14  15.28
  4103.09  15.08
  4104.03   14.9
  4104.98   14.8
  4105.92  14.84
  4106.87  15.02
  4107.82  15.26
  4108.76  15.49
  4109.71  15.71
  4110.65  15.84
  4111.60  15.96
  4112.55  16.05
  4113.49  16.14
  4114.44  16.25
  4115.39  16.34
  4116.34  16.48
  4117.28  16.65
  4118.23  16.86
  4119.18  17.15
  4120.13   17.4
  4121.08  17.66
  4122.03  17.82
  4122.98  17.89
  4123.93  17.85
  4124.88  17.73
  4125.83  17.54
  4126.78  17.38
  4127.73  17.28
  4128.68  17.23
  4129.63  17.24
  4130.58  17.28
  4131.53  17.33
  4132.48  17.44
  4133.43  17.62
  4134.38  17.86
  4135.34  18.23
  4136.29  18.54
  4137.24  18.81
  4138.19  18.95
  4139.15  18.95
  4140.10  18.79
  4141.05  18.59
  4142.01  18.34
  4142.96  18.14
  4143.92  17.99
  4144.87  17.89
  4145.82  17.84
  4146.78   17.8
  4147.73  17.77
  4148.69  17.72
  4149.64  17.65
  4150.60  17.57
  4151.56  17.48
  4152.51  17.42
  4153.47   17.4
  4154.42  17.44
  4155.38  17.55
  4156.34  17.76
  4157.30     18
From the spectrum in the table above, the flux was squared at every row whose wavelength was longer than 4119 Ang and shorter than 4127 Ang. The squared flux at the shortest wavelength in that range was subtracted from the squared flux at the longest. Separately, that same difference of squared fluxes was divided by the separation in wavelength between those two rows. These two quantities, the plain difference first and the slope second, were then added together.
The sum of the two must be 9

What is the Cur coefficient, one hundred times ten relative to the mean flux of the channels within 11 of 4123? 58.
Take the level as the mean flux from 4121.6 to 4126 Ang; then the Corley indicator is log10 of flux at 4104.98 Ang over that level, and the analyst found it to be -0.08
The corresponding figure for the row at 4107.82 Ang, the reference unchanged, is -0.07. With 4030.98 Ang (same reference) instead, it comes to 0.01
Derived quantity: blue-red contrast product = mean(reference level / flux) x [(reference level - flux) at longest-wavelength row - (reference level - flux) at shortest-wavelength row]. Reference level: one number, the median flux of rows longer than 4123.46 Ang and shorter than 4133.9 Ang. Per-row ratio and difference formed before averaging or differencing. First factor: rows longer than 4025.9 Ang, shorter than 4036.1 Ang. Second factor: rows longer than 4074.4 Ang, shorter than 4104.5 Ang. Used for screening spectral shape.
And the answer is 2.2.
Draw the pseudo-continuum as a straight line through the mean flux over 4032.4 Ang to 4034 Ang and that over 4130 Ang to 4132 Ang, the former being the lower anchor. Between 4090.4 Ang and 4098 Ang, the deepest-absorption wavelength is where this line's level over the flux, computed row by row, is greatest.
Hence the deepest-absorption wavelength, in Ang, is 4097.42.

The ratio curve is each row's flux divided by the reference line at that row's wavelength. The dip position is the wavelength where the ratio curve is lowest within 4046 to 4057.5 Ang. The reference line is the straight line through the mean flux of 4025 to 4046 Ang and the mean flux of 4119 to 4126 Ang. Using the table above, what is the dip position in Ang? 4057.06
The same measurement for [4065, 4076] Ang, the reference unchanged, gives 4073.91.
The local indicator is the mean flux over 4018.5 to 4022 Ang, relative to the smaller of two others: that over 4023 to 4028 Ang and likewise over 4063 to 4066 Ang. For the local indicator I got 1.03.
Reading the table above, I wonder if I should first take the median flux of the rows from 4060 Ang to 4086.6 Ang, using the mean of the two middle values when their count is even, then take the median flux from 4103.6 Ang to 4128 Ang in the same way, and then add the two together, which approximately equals 34.8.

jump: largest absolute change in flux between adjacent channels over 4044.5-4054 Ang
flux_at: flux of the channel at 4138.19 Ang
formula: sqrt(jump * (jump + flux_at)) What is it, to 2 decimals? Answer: 2.75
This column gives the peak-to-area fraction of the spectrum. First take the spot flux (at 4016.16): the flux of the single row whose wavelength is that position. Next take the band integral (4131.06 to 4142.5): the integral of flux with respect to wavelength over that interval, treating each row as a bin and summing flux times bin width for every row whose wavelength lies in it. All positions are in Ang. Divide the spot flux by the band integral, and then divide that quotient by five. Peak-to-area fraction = 0.0182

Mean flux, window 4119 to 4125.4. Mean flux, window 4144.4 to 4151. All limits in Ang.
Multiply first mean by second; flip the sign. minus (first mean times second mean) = -313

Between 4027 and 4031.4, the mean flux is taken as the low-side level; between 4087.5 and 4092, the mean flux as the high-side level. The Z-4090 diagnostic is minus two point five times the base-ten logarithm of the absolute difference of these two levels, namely -0.6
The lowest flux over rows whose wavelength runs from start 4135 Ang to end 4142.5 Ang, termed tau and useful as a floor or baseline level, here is 18.23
